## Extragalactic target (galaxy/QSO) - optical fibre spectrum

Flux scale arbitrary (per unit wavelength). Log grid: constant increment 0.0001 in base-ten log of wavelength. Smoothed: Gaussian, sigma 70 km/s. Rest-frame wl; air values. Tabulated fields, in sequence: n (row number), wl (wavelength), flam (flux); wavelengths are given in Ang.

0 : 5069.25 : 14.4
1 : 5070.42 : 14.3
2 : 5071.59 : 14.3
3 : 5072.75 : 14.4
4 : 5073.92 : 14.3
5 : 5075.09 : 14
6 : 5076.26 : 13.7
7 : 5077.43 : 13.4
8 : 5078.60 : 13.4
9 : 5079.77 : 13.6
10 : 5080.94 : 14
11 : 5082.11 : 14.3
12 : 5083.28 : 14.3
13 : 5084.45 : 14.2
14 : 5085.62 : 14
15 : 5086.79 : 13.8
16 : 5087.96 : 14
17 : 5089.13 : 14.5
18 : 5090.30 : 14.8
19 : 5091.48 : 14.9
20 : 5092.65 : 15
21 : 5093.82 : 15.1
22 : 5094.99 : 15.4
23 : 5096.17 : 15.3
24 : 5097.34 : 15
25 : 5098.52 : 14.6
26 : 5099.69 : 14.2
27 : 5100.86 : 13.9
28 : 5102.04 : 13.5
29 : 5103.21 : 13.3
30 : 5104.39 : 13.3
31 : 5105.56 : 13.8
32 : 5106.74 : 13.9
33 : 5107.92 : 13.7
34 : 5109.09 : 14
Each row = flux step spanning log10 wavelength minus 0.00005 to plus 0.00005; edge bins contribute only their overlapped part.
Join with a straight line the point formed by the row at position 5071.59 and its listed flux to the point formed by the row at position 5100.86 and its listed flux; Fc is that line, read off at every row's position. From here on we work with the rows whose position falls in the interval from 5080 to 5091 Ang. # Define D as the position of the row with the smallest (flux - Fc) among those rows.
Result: 5086.79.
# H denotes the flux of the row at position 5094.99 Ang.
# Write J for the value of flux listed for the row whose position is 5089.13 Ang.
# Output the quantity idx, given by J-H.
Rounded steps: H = 15.4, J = 14.5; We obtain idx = -0.9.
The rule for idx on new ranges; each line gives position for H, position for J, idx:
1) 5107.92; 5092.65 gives 1.3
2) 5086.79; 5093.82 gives 1.3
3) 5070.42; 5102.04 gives -0.8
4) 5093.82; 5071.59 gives -0.8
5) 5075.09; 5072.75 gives 0.4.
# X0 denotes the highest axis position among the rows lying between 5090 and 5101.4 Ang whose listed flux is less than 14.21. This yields 5100.86 Ang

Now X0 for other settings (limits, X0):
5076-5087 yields 5086.79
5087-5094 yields 5087.96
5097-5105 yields 5104.39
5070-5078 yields 5077.43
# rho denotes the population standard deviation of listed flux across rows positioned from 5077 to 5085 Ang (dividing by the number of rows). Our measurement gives 0.380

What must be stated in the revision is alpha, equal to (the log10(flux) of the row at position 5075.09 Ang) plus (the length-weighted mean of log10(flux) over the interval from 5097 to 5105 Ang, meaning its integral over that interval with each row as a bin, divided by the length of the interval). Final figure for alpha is 2.29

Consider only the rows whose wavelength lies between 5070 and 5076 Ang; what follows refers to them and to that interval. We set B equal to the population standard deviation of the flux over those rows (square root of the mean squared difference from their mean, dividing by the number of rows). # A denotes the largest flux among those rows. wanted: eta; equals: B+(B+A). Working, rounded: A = 14.4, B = 0.14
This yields 14.67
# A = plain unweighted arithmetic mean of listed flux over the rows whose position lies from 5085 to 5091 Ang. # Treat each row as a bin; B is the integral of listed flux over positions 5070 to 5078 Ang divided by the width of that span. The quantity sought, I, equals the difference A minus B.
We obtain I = 0.2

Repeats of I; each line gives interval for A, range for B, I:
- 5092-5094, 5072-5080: 1.2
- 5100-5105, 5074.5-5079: -0.1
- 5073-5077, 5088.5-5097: -1.0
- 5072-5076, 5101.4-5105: 0.9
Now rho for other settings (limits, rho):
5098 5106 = 0.447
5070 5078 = 0.350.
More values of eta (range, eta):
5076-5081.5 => 14.45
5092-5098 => 15.72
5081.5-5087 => 14.69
